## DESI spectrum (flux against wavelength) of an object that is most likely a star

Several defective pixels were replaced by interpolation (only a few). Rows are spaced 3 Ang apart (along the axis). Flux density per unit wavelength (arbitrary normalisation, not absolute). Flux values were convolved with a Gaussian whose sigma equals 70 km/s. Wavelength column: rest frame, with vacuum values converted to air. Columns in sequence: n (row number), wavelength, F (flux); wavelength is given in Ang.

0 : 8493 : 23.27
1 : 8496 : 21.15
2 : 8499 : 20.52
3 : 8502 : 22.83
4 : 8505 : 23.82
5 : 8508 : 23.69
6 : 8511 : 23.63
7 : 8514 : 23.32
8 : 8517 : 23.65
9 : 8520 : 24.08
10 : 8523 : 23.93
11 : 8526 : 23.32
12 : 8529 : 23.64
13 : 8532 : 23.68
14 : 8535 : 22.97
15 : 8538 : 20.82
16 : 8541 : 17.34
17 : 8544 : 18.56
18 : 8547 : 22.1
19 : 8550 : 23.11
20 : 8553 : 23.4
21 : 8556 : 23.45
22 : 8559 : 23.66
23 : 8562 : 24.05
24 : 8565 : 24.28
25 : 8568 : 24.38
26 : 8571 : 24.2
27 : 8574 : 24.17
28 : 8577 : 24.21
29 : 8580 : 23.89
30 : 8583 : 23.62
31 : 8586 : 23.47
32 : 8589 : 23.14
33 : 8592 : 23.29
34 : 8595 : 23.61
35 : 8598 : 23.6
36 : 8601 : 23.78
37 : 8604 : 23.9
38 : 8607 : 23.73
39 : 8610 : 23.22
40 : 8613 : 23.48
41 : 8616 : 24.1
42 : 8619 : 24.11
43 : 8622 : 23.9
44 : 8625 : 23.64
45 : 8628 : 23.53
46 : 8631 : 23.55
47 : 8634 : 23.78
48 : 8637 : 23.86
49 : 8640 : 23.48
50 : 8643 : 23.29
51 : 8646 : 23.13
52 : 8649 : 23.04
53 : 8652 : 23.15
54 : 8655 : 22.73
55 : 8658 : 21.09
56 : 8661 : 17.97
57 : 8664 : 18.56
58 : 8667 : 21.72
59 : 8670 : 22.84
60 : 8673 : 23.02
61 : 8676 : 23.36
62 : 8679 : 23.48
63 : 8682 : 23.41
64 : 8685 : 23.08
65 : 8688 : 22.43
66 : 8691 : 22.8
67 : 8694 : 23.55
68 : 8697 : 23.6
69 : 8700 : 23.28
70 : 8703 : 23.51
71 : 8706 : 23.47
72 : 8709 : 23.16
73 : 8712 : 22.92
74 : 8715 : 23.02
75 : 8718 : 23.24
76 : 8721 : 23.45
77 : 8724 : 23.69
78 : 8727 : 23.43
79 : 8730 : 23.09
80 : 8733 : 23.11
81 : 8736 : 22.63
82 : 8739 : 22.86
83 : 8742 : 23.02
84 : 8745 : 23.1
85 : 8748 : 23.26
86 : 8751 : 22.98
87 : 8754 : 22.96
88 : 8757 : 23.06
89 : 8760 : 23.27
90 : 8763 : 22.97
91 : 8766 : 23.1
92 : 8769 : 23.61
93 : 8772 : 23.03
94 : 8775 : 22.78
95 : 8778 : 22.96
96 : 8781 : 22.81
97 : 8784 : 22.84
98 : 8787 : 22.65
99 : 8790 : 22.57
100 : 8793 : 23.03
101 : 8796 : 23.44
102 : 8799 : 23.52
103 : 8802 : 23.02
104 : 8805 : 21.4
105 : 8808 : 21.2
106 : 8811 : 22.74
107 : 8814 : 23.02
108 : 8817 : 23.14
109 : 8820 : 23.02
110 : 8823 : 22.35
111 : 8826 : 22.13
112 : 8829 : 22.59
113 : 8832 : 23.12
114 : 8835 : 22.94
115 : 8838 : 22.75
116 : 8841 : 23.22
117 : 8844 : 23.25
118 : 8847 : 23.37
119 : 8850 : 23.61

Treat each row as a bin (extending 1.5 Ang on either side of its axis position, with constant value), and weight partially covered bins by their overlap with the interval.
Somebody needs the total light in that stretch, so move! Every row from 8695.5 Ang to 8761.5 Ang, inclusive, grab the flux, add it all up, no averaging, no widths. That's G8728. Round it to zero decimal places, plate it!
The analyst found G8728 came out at 510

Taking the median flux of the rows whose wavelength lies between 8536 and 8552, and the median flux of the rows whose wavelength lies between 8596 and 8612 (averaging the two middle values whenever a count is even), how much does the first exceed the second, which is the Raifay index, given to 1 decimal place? -2.9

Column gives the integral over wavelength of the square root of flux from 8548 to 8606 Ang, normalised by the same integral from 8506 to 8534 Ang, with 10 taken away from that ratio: -7.9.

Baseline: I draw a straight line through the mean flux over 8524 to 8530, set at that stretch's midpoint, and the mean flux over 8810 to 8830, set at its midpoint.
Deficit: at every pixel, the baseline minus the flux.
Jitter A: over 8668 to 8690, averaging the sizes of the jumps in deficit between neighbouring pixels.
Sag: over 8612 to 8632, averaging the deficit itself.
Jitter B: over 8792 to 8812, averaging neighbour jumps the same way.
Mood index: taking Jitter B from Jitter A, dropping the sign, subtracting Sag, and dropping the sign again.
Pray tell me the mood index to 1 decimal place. 1.0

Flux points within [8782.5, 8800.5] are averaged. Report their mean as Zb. 23.0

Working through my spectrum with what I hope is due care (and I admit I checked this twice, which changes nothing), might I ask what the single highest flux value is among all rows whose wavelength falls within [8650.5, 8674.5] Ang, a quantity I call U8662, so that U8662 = 23.15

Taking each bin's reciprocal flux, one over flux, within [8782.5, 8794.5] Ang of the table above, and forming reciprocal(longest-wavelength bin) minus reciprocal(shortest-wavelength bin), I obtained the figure -0.0004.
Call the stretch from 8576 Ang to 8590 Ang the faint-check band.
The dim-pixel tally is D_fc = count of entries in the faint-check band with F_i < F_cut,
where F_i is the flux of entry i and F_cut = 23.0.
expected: 0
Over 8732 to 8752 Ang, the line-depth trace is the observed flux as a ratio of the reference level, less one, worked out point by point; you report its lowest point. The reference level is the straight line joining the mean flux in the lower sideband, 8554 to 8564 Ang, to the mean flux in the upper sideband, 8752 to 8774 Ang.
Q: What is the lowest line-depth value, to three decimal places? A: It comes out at -0.025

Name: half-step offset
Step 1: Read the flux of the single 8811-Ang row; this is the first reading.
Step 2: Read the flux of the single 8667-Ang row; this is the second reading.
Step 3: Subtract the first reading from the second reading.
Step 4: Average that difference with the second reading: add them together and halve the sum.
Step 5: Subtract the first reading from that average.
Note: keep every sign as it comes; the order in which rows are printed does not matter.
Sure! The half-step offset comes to -12.4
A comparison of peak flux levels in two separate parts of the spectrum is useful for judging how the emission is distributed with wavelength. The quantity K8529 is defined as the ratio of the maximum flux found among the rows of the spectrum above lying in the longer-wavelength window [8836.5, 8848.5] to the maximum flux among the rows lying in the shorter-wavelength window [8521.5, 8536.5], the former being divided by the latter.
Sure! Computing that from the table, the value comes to 0.977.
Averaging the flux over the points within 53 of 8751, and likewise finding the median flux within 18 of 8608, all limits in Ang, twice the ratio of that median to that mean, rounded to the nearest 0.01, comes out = 2.05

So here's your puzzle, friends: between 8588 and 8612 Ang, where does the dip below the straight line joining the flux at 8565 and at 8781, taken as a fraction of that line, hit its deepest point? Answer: 8589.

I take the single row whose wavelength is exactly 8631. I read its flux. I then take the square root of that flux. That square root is 4.85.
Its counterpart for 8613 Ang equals 4.85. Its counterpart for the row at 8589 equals 4.81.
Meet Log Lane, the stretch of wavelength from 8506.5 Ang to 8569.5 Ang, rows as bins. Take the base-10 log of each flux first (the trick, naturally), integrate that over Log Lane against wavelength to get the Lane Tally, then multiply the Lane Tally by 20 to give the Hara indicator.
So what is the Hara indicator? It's 1712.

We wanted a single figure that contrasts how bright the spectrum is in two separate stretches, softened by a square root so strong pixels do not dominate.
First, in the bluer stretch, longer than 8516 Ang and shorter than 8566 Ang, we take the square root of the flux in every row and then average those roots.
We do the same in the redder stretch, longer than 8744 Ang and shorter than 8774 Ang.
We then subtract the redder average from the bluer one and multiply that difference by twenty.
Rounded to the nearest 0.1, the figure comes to -1.0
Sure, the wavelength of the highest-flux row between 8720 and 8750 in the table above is 8724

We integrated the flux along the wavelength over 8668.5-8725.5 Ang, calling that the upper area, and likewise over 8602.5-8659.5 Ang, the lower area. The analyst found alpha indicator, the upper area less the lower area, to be -10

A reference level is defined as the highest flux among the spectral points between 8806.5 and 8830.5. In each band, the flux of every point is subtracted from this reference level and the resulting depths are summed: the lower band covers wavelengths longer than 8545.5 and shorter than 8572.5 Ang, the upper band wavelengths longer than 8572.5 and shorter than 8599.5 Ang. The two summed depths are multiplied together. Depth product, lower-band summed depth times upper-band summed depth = 21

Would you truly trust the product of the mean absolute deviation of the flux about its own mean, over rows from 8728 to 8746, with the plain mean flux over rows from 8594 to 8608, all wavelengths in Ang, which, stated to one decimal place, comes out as 3.5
